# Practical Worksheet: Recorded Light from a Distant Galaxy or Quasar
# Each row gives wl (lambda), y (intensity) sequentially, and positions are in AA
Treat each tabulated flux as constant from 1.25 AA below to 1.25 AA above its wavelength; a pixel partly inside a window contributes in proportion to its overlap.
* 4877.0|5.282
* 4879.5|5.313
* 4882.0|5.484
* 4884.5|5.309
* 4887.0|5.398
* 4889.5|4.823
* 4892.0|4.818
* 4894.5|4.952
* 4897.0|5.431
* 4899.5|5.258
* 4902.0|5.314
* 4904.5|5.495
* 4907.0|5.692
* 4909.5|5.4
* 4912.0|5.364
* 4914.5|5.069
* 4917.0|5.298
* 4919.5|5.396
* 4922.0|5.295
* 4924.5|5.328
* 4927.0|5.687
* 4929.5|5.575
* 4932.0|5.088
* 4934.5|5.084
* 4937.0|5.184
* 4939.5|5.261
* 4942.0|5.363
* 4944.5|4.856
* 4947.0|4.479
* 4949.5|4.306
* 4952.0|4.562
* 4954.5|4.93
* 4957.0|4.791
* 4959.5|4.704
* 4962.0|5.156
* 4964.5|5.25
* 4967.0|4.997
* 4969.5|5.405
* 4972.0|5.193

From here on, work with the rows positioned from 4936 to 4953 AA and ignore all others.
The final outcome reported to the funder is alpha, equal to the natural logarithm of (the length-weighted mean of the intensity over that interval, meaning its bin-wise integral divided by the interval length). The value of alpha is 1.58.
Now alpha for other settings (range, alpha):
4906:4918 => 1.68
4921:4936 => 1.68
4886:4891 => 1.63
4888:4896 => 1.59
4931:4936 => 1.63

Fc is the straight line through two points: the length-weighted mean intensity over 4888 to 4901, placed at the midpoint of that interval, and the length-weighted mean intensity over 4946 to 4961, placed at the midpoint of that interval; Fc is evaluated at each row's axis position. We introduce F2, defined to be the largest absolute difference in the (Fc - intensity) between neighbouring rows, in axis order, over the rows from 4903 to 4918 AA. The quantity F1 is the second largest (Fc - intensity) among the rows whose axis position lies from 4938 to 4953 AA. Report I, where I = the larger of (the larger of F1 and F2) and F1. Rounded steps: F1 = 0.21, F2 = 0.28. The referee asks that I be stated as 0.28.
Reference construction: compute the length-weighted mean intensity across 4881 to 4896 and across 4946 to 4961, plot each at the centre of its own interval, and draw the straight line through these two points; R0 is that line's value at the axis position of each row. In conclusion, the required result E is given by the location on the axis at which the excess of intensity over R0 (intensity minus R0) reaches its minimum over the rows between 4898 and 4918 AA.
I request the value 4914.5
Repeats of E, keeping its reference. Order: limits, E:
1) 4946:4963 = 4949.5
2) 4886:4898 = 4889.5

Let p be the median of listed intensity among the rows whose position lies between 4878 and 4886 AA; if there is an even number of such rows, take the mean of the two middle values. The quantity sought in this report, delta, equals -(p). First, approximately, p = 5.31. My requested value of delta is -5.31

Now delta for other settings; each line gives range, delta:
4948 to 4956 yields -4.56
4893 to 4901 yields -5.26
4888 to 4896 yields -4.82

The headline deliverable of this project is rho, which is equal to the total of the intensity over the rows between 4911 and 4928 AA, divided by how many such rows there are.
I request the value 5.3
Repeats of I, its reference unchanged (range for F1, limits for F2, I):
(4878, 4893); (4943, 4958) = 0.39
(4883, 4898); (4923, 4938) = 0.47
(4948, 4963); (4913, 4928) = 0.38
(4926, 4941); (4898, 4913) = 0.27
